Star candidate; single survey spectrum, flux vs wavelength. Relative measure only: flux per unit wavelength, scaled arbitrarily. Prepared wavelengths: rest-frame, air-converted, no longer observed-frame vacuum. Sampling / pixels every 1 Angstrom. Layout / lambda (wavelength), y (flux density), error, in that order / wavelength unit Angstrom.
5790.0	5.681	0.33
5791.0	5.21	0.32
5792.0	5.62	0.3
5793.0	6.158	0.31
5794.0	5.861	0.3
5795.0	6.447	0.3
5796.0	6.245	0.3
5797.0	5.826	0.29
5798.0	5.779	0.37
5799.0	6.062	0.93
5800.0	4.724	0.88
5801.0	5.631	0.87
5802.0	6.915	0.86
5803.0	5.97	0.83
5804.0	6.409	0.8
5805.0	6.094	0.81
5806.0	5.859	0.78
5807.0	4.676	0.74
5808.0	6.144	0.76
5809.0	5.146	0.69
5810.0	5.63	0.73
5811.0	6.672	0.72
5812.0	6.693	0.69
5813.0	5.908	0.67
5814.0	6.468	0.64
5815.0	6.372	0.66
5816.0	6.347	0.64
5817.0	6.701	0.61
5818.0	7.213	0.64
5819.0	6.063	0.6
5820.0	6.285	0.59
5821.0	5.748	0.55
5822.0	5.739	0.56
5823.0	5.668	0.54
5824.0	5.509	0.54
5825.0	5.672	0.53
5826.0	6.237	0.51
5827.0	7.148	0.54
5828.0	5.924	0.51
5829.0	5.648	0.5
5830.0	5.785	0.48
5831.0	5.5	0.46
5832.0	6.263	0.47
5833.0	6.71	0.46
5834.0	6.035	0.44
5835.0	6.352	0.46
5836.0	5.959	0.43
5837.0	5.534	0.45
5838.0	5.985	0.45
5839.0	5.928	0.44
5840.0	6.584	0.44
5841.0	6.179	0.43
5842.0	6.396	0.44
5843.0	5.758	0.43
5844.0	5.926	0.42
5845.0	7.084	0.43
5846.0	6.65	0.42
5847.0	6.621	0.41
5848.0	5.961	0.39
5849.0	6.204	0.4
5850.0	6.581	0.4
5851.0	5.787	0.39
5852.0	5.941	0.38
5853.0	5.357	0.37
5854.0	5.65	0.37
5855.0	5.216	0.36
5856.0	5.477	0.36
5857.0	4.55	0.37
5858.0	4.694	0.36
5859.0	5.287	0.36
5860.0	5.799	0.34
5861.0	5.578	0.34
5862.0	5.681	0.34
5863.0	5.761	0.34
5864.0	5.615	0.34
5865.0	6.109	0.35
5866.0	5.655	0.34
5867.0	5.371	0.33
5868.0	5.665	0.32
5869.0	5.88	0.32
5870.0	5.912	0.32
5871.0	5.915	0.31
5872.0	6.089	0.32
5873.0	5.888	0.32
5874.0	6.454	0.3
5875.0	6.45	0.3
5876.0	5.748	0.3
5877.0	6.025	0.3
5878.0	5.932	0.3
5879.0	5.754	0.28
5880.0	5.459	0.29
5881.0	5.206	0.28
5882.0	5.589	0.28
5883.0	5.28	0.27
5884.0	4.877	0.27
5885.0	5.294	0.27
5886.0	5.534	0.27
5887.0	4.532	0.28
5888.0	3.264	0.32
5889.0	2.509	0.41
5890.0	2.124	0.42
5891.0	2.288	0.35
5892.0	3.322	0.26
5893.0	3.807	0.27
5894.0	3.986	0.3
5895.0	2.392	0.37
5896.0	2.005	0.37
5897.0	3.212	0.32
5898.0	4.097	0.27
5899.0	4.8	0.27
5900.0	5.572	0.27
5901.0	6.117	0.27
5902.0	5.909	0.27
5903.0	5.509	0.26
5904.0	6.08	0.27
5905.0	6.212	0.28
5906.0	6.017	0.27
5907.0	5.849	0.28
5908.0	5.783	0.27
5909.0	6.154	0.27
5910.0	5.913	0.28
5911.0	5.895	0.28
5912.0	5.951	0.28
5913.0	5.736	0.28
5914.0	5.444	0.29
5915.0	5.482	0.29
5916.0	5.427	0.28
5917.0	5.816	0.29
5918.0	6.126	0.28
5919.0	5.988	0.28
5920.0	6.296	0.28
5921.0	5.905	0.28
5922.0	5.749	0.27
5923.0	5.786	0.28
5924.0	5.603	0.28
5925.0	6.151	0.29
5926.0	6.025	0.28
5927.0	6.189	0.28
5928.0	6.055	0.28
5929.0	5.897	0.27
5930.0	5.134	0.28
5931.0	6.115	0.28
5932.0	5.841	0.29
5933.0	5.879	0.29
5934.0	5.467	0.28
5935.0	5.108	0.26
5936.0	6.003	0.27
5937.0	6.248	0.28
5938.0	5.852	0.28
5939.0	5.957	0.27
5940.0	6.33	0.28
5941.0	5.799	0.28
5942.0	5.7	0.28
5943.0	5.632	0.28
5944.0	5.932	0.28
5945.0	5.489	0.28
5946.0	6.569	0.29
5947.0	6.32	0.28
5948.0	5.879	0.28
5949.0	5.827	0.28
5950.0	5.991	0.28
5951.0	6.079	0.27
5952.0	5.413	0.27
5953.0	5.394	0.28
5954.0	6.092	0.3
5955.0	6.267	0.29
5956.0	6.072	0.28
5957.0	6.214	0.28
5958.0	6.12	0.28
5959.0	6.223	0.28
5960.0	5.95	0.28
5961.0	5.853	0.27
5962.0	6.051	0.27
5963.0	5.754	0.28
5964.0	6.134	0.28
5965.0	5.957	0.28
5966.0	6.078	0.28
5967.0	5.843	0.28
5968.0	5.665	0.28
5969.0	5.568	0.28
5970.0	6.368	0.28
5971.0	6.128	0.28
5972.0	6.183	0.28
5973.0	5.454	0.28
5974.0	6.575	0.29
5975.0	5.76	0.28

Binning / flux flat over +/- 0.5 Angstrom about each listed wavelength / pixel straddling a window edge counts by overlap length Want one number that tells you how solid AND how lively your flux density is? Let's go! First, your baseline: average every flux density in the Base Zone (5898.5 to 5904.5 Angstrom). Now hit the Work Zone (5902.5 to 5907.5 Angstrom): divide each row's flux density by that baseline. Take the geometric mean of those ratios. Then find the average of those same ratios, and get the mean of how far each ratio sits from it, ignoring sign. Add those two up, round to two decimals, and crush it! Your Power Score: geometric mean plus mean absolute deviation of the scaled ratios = 1.08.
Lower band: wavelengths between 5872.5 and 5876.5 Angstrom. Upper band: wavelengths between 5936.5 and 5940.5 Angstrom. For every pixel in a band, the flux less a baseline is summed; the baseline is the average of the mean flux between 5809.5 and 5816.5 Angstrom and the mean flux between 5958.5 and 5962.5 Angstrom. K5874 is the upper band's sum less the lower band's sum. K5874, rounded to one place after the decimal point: -0.2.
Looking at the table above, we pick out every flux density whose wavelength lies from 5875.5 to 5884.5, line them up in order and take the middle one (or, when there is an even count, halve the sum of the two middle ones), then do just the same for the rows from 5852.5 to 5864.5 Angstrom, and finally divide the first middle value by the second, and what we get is 1.011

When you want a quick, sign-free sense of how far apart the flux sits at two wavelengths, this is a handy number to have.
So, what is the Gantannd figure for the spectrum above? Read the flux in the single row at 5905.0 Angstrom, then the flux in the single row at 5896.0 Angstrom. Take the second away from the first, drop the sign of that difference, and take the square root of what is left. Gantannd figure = 2.1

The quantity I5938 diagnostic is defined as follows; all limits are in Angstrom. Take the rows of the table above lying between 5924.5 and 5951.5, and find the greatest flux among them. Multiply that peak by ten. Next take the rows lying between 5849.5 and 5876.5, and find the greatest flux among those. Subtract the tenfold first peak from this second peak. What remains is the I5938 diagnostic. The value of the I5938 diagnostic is -59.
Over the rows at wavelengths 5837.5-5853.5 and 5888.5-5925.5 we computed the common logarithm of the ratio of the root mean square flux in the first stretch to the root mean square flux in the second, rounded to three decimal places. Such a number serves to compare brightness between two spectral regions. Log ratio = 0.074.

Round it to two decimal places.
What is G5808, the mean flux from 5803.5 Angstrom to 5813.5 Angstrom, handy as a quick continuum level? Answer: 5.92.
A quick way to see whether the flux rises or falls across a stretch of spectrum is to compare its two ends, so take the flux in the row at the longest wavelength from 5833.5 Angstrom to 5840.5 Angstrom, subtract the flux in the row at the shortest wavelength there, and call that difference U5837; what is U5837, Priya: 0.5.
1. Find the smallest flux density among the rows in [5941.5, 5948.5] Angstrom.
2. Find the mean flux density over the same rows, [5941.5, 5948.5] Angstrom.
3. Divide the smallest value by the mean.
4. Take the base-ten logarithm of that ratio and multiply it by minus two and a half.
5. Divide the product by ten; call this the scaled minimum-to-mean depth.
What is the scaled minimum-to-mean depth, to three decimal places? 0.008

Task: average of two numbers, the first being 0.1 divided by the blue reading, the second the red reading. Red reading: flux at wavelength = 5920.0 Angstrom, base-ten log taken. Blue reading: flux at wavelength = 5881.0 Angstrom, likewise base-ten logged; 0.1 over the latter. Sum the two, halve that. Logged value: 0.469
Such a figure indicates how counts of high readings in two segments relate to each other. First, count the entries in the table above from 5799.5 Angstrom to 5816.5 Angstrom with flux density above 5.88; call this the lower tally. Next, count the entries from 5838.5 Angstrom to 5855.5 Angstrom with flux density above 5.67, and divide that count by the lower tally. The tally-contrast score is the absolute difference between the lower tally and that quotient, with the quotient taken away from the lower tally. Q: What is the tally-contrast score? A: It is 9.7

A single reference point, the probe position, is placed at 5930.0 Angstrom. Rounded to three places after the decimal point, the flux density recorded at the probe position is 5.134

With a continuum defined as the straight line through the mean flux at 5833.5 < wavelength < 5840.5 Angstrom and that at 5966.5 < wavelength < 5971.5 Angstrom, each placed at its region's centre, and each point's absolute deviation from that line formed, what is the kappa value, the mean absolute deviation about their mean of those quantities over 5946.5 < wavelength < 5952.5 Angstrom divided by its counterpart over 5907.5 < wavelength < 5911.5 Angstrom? 2.8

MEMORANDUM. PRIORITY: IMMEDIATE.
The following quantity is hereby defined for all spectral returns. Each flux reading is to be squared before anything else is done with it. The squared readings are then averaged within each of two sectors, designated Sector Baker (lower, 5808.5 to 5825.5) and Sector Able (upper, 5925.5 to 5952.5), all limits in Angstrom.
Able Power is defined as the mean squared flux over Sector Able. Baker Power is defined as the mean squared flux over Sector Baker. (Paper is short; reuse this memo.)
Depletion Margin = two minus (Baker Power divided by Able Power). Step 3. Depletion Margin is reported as 0.92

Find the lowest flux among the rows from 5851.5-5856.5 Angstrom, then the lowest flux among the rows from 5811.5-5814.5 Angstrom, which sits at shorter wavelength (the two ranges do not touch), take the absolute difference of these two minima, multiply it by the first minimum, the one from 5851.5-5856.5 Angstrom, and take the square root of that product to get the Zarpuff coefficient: 1.9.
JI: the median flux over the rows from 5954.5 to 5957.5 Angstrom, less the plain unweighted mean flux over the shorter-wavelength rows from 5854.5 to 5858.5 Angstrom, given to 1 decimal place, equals 1.2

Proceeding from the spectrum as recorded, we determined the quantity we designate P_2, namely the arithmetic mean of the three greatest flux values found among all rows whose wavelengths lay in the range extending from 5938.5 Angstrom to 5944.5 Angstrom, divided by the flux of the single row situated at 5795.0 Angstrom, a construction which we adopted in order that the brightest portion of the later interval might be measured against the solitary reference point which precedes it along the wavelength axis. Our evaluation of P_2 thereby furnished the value 0.94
